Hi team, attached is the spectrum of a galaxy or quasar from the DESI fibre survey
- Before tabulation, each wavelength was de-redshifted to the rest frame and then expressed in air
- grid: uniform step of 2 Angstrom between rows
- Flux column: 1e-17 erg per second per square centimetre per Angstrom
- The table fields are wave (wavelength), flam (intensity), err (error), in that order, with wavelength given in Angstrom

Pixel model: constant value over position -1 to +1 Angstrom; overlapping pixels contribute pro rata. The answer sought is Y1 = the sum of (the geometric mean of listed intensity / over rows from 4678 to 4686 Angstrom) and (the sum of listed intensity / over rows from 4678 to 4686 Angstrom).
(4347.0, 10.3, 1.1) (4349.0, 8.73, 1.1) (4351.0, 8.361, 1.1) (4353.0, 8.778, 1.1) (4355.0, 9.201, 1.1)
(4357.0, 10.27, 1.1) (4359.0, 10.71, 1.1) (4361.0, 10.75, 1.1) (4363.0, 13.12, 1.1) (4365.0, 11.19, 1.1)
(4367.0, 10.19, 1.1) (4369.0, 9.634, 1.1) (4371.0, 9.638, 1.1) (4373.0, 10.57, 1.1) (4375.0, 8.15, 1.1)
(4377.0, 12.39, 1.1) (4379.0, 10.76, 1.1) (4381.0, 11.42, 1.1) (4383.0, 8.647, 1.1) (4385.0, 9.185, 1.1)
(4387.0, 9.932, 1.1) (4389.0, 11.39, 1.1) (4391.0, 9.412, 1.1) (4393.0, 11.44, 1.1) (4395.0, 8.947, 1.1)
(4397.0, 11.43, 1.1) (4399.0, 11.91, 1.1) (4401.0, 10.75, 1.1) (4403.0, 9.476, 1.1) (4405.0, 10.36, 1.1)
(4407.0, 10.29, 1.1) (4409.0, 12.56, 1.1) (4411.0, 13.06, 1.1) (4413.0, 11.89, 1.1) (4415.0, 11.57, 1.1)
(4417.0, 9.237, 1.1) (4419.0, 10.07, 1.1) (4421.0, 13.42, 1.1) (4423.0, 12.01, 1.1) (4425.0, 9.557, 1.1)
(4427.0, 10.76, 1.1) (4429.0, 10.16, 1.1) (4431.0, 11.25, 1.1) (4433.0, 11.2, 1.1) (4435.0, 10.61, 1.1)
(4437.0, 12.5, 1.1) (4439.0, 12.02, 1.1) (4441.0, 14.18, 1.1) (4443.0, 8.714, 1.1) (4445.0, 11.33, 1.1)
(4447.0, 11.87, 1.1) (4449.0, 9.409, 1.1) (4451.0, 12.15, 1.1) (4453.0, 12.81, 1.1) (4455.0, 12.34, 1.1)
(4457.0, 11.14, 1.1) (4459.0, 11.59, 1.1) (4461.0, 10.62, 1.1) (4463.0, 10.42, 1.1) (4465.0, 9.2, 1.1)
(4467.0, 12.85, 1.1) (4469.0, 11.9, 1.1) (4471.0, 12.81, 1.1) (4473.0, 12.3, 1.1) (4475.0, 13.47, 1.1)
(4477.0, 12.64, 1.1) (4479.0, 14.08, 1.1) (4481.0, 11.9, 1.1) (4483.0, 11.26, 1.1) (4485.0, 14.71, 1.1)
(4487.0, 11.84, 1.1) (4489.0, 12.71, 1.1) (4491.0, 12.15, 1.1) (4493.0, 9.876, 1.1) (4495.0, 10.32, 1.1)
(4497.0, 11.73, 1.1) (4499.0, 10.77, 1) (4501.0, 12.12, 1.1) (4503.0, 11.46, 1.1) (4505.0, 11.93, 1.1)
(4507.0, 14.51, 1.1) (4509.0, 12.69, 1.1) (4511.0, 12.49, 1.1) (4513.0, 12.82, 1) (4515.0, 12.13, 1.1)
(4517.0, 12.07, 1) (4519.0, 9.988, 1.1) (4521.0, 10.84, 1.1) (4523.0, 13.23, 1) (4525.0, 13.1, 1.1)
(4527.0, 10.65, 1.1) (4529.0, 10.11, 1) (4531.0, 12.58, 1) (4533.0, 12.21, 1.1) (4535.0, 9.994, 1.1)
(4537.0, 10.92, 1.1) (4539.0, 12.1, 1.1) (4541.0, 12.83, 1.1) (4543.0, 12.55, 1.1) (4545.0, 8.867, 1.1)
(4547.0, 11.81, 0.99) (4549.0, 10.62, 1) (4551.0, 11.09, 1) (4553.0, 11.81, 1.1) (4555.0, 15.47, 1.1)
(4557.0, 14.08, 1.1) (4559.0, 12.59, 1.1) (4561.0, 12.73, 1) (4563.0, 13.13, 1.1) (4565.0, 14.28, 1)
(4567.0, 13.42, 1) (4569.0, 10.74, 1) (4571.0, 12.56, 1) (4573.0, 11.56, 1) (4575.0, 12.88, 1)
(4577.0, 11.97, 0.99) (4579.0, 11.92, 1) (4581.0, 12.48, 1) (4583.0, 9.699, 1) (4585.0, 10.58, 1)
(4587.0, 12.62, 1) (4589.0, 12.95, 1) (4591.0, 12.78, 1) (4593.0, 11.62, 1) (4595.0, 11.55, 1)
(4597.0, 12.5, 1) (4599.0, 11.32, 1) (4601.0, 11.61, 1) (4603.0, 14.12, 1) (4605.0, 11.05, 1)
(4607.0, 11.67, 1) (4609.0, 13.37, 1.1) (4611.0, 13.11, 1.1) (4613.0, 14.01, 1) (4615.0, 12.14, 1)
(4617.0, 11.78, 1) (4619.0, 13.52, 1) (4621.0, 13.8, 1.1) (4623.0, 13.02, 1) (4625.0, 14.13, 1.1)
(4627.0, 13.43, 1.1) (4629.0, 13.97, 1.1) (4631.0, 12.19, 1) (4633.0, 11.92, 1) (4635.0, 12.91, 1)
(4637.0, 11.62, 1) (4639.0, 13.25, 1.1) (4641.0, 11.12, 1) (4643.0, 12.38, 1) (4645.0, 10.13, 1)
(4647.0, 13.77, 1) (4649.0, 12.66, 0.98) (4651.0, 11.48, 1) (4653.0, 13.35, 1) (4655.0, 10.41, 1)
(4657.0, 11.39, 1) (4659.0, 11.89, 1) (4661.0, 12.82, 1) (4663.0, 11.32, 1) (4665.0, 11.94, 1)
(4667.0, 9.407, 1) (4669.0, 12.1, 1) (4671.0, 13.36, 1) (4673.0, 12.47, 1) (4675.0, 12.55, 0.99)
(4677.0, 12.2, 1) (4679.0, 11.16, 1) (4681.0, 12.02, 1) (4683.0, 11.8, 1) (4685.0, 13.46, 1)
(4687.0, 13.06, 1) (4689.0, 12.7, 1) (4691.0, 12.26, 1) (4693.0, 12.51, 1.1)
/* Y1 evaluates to 61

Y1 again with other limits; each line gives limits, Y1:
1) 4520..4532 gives 82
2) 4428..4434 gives 43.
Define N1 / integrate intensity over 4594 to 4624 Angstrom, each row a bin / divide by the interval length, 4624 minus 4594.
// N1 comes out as 12.6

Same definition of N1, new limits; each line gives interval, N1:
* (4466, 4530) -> 12.1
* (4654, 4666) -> 11.6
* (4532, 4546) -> 11.4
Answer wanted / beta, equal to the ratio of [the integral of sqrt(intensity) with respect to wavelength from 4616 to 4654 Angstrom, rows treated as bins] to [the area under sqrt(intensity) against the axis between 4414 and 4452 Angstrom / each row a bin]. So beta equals 1.07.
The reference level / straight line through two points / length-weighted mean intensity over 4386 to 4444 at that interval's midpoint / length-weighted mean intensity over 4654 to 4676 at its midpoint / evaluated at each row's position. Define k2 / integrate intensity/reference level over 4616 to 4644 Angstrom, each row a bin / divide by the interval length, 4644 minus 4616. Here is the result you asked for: 1.09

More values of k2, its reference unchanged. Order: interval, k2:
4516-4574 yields 1.05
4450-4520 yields 1.07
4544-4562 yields 1.06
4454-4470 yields 1.01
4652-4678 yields 1.01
